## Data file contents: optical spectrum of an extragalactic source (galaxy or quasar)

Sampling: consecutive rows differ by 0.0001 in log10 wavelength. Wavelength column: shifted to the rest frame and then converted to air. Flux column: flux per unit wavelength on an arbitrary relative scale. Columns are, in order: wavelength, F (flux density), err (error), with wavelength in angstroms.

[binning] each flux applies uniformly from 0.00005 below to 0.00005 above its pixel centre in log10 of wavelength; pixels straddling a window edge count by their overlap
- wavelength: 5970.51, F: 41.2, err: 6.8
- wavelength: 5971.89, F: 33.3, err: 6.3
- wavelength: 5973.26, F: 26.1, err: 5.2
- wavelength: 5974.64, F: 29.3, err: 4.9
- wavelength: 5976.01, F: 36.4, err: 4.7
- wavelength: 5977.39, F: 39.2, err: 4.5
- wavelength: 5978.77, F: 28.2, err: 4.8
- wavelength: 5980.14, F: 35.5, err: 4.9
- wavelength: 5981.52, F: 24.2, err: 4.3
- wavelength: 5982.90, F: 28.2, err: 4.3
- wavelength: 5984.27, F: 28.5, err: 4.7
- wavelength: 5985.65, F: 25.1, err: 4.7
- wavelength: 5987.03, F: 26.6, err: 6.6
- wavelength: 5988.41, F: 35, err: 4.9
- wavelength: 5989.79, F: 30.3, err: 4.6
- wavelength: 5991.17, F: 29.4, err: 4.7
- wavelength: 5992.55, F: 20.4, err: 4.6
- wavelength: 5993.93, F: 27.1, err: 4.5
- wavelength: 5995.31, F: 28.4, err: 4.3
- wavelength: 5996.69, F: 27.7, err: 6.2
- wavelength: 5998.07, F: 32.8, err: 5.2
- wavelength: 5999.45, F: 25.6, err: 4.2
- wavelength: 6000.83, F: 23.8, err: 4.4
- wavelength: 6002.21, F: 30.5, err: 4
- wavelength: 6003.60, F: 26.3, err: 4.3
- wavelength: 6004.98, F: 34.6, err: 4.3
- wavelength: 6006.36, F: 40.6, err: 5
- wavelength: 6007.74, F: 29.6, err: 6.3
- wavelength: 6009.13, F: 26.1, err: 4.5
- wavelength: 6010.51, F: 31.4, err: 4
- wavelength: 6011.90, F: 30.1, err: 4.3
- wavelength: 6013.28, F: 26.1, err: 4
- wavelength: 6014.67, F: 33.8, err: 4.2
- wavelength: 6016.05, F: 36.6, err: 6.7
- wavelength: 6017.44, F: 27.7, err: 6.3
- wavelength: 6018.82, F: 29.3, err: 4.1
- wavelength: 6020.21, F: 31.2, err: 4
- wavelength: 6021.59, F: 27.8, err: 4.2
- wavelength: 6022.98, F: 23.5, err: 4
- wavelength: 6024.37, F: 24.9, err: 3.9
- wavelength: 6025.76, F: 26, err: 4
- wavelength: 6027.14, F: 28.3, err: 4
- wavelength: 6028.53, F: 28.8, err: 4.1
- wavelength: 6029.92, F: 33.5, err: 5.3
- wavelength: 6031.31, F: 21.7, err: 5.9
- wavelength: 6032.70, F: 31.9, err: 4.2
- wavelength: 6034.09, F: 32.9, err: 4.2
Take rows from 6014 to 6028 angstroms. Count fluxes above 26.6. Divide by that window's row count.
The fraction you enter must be 0.70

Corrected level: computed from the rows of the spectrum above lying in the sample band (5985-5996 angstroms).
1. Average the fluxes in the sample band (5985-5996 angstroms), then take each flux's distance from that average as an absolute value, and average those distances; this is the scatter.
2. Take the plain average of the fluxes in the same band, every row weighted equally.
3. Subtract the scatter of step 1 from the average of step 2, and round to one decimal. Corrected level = 24.8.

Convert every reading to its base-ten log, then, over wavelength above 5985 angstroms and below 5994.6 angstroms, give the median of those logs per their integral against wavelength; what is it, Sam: 0.10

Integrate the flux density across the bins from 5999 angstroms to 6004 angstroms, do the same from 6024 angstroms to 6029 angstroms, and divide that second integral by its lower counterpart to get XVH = 1.02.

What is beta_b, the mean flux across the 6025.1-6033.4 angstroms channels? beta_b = 28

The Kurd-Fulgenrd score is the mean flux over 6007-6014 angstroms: 28.7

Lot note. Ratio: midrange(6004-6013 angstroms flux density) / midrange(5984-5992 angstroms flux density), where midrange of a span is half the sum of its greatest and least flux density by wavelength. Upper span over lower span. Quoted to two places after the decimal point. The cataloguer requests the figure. 1.11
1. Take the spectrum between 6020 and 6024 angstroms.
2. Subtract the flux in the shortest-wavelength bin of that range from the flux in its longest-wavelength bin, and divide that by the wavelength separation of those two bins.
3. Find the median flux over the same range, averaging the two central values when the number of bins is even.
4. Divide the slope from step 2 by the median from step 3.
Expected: -0.10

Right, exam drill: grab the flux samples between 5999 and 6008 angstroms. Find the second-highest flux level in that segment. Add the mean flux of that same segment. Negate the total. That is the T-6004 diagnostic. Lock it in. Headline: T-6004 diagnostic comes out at -65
